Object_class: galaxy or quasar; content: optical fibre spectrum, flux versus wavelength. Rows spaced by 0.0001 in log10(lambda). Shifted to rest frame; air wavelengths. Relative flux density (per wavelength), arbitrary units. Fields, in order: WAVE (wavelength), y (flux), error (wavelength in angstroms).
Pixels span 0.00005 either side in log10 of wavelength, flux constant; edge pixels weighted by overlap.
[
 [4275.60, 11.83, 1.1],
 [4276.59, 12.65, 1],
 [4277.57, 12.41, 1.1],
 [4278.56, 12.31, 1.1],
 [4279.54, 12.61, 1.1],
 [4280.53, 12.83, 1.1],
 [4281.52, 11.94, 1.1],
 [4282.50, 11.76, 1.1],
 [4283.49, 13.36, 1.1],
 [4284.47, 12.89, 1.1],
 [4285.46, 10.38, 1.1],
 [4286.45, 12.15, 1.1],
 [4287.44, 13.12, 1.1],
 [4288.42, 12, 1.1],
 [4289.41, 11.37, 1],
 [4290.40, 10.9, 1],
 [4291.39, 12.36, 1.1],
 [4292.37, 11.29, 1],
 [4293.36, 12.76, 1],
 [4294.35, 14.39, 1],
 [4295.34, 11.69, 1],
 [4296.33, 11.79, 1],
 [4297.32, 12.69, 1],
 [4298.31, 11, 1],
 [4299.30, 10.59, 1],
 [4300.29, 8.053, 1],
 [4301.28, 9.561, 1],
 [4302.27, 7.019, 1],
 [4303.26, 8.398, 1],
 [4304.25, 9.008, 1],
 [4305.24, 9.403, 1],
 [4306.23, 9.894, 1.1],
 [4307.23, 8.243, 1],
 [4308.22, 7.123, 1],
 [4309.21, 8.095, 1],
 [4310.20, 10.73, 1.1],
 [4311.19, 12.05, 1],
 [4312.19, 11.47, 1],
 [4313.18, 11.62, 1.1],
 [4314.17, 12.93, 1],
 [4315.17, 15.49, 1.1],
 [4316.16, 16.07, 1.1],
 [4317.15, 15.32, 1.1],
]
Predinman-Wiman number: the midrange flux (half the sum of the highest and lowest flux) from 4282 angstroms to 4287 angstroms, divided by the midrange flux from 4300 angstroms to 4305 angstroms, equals 1.43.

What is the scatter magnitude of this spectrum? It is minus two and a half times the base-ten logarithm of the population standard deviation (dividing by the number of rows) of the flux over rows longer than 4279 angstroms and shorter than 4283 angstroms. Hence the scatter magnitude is 0.88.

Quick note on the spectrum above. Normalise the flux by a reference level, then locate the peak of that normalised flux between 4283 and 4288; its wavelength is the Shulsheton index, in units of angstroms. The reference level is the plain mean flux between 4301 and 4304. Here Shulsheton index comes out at 4283.49 angstroms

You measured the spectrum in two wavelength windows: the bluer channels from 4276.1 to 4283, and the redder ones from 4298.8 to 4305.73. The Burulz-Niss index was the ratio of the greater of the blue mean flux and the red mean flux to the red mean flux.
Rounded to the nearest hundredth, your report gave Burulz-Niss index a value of 1.39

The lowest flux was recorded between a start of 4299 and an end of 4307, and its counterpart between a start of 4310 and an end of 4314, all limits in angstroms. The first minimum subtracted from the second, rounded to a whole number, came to 4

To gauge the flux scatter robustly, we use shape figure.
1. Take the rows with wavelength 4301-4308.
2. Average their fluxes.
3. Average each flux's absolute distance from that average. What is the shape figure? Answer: 0.77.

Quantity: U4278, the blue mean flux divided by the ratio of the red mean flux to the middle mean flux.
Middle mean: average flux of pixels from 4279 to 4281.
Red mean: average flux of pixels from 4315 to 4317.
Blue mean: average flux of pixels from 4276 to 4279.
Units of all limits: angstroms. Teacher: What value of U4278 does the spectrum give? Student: 10.0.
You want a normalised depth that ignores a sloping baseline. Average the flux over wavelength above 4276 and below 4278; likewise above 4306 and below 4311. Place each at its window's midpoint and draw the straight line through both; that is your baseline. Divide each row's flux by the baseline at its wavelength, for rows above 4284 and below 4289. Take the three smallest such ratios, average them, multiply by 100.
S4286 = 101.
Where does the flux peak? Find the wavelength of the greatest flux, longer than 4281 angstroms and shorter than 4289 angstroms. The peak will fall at 4283.49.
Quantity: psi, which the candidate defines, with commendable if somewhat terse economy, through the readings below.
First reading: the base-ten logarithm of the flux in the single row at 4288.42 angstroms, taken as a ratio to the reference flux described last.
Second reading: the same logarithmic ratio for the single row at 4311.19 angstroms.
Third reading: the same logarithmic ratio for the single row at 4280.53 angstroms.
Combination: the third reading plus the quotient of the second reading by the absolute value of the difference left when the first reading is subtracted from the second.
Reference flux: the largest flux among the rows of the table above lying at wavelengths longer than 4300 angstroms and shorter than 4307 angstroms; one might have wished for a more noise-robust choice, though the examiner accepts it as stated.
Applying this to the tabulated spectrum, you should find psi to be 48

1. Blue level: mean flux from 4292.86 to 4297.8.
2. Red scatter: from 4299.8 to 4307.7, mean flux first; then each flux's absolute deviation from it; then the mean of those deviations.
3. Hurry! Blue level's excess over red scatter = 11.9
